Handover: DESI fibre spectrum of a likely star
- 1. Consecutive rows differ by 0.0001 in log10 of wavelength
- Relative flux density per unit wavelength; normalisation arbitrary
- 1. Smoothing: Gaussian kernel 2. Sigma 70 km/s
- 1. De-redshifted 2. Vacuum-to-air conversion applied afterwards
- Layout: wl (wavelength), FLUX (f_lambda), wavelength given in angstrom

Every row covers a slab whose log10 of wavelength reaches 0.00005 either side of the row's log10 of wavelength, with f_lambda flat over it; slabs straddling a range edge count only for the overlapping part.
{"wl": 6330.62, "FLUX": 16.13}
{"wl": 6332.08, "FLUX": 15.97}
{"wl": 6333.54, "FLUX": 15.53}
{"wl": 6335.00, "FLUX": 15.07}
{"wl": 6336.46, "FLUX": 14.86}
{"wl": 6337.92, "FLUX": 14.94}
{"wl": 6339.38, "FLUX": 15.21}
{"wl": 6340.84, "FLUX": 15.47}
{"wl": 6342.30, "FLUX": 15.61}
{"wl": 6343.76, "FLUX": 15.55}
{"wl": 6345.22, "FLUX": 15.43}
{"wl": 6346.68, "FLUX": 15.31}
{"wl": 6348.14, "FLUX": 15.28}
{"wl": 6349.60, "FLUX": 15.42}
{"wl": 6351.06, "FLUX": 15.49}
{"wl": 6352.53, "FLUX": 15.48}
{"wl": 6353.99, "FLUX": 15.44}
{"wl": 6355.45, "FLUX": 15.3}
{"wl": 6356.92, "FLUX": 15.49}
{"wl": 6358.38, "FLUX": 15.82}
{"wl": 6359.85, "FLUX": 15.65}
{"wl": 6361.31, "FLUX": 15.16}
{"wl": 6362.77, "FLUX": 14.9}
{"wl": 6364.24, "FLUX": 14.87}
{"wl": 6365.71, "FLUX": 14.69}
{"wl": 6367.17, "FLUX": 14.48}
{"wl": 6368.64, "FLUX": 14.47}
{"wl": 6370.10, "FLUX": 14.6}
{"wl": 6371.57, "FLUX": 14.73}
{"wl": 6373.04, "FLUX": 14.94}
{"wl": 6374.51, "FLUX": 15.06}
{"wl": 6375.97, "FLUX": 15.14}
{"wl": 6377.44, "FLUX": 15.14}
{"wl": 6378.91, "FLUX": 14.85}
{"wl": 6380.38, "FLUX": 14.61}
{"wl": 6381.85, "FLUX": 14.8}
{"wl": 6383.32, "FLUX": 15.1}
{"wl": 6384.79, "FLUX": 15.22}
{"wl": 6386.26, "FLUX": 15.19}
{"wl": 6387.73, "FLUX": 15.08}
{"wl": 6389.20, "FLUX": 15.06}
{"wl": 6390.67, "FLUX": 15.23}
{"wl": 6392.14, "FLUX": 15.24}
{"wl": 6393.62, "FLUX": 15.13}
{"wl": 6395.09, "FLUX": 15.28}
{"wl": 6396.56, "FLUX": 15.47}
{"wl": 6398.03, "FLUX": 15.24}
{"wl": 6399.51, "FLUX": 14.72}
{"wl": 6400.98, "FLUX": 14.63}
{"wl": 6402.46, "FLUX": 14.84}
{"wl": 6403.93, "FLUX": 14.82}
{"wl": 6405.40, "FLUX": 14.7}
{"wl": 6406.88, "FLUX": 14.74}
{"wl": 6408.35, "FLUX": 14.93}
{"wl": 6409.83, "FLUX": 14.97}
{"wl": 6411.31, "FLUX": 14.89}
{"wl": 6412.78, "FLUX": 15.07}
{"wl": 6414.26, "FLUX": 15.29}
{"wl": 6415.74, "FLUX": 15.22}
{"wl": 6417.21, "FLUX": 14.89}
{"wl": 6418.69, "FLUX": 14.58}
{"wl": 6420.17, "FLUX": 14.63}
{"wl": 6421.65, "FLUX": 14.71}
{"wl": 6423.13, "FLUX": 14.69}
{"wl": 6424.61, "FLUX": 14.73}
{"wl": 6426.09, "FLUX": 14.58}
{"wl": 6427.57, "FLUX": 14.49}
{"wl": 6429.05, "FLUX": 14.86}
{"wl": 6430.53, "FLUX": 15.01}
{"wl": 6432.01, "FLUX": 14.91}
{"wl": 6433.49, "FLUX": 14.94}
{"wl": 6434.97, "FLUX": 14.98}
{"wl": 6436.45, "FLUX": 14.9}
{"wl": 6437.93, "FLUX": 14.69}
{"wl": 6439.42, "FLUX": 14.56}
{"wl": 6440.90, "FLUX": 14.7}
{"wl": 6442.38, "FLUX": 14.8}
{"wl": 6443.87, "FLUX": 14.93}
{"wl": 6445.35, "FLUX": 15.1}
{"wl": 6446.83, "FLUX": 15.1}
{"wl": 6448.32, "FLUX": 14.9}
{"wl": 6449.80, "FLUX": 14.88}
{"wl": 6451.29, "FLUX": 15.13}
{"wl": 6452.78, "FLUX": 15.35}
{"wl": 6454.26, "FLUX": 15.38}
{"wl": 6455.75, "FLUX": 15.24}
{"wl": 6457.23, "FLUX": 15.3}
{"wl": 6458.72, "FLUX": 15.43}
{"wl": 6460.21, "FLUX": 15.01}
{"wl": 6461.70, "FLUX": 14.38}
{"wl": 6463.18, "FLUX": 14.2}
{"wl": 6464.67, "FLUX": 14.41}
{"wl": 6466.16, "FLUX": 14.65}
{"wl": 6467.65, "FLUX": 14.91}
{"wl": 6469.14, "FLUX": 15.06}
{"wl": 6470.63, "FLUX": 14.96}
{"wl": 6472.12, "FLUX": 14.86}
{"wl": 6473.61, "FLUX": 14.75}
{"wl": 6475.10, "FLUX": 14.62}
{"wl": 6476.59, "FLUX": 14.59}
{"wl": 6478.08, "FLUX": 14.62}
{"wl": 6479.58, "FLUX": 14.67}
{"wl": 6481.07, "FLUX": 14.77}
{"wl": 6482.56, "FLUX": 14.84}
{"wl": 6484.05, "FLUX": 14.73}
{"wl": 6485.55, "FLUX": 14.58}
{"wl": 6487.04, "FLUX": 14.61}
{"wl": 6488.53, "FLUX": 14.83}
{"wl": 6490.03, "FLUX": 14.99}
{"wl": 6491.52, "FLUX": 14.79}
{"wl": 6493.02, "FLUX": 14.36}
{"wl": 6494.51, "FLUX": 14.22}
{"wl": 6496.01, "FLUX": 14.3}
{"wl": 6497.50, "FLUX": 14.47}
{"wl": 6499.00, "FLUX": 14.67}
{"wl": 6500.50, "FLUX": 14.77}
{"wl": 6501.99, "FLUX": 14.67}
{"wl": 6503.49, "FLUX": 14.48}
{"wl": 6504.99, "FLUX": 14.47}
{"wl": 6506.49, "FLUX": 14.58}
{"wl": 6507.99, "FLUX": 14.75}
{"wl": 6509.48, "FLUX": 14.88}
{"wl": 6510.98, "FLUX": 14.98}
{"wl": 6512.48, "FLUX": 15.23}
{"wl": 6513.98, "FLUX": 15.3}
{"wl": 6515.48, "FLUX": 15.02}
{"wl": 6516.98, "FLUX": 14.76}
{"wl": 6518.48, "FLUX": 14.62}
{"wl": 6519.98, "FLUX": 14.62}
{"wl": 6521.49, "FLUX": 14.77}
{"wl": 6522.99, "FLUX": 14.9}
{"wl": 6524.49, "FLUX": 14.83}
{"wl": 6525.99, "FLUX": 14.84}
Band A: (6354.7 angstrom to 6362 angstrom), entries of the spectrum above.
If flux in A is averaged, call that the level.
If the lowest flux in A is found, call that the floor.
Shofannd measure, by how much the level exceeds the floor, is 0.32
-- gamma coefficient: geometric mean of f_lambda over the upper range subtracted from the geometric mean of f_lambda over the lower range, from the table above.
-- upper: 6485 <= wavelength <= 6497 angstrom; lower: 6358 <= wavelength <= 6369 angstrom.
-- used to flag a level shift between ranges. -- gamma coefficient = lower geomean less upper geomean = 0.41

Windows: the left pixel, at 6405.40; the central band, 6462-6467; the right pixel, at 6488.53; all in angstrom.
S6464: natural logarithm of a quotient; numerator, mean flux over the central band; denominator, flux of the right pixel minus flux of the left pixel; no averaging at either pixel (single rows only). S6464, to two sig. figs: 4.7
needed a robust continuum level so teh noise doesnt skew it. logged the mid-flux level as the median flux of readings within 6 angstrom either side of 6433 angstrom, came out 14.9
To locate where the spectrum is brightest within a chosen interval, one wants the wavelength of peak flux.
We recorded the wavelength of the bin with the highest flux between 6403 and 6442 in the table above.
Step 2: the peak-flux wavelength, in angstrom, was 6414.26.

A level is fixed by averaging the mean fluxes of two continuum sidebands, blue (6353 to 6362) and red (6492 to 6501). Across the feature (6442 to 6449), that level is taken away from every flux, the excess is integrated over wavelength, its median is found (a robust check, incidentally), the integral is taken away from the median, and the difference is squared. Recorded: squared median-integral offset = 0.0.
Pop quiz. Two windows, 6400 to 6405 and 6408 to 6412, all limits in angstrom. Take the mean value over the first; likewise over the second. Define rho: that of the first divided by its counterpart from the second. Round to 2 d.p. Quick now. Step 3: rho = 0.99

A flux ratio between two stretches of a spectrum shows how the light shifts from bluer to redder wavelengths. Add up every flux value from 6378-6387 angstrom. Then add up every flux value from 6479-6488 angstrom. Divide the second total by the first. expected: 0.98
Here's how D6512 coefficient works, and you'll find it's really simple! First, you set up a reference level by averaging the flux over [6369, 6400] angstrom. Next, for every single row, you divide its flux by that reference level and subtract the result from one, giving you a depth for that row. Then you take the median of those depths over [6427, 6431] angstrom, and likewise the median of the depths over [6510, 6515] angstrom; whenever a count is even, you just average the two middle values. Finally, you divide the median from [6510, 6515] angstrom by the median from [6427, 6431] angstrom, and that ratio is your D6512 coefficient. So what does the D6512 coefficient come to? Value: -1.1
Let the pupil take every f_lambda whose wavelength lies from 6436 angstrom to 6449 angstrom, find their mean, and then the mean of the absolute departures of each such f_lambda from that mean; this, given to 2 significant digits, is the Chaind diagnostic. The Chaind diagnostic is 0.15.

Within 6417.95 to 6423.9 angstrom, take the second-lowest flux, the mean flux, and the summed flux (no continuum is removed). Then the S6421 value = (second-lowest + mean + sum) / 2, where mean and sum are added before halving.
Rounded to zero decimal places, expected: 44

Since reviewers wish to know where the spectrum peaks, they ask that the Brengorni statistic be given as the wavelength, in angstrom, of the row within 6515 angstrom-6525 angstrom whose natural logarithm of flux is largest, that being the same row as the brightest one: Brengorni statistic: 6515.48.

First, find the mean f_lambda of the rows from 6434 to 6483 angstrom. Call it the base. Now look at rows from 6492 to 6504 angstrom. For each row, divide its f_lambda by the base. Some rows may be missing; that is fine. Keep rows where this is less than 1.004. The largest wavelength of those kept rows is 6503.49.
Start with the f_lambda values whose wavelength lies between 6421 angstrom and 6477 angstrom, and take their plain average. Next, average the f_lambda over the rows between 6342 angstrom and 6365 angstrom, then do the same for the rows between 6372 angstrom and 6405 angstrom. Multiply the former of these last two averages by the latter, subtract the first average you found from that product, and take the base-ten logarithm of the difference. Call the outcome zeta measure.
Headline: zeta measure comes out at 2.34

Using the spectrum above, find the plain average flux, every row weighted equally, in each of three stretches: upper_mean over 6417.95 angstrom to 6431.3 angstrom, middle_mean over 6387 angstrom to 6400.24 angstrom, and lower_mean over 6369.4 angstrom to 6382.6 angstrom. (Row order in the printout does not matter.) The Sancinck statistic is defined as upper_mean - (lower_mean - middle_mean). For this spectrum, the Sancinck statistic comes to 14.98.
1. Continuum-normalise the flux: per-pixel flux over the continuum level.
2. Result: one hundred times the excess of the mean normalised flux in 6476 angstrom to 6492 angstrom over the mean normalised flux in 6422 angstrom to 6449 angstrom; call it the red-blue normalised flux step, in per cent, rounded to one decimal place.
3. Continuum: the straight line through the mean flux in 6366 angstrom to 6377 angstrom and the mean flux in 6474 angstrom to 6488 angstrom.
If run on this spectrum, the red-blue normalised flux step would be -0.3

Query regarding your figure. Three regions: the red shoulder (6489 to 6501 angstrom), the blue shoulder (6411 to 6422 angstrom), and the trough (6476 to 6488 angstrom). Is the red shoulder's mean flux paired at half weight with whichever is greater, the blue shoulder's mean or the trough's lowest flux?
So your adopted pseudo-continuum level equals 14.7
